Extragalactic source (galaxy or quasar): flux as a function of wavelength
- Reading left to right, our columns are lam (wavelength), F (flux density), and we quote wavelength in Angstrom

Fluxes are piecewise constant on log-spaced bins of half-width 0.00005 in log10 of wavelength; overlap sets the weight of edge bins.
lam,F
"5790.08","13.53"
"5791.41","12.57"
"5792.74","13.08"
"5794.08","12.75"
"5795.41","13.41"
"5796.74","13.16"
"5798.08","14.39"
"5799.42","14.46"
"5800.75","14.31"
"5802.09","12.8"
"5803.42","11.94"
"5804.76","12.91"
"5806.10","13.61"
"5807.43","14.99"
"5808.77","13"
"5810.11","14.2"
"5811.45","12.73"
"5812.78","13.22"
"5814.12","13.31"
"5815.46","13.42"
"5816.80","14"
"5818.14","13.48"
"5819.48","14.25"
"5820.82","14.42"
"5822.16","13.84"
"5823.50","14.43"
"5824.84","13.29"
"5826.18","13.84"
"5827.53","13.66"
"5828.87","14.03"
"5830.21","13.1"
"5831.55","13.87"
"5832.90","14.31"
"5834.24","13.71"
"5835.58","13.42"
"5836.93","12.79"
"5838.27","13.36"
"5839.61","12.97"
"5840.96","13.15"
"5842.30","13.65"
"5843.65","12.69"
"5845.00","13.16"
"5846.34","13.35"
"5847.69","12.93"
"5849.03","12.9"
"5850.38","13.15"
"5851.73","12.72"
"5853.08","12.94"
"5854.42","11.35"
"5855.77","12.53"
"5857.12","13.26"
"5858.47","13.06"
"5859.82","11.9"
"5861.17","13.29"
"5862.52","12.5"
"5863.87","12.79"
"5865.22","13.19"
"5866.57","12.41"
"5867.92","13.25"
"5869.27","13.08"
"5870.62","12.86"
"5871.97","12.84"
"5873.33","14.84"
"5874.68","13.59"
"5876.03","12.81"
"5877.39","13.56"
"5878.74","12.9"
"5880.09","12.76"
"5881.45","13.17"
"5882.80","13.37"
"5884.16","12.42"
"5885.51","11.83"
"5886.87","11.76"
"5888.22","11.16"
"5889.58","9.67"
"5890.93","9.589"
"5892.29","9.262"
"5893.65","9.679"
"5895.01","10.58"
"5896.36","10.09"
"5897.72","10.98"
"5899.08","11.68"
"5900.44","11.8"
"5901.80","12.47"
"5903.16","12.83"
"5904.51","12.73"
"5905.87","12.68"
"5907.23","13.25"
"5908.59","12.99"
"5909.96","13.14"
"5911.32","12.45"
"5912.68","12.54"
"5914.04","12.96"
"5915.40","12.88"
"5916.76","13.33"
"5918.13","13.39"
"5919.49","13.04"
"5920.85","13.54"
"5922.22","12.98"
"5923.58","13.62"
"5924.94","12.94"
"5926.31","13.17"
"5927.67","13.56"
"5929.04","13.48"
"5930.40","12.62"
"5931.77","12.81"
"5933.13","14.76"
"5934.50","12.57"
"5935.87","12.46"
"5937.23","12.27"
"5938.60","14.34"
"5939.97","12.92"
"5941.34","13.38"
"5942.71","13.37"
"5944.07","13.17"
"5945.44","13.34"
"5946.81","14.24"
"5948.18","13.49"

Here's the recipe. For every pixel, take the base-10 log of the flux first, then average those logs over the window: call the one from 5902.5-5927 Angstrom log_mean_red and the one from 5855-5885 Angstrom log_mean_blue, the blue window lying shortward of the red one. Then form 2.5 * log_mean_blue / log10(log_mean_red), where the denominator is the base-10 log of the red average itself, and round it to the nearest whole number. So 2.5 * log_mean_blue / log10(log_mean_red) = 59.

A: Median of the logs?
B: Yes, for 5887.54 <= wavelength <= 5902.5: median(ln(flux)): 2.36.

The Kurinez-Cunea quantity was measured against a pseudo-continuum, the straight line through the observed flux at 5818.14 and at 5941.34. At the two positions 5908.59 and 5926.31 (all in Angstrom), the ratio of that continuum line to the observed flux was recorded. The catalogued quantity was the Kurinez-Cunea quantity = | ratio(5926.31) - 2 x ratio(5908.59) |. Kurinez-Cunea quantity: 1.05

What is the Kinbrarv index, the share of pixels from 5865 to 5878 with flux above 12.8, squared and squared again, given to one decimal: 0.7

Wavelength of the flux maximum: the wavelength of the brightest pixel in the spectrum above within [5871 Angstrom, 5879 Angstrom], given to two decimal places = 5873.33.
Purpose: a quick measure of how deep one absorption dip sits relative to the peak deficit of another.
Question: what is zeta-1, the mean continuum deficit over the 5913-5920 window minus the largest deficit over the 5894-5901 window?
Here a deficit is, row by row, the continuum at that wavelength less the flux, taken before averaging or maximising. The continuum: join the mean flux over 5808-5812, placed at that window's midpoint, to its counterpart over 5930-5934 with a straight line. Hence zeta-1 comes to -3.0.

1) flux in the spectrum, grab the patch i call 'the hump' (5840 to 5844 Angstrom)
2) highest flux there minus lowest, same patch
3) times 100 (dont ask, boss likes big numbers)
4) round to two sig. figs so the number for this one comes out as 96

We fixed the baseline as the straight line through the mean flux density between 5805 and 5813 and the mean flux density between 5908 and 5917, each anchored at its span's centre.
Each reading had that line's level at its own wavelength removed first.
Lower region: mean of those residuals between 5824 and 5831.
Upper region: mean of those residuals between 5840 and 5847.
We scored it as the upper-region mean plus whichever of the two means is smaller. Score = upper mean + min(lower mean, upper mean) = -0.4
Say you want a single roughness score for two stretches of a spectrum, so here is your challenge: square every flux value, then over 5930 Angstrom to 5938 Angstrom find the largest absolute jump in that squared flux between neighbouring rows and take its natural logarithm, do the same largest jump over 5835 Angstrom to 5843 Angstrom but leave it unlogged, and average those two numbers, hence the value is 10.3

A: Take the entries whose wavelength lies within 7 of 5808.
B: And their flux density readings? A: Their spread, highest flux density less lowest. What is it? 3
